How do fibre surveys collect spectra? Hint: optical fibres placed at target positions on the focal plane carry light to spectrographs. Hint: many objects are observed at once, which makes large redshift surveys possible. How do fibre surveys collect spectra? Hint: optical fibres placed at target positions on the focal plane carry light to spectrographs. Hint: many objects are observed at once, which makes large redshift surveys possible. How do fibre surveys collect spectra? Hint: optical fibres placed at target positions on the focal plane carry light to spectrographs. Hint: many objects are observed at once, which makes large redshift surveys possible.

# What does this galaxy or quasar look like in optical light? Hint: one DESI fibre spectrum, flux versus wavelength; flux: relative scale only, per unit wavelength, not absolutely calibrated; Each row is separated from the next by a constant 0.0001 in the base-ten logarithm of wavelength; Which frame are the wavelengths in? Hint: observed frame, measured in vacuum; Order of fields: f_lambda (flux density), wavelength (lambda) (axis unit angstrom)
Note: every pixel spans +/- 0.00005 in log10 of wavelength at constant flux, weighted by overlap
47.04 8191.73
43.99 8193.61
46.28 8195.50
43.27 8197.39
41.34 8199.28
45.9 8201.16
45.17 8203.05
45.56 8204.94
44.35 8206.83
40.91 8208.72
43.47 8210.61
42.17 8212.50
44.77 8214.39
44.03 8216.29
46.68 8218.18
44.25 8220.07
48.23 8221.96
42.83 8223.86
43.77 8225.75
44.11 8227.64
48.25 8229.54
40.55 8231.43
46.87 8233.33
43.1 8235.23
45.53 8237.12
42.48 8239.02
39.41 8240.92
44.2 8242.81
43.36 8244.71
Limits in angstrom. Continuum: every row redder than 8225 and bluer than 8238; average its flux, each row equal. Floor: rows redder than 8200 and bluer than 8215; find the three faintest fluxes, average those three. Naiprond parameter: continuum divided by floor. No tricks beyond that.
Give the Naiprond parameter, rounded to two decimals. 1.06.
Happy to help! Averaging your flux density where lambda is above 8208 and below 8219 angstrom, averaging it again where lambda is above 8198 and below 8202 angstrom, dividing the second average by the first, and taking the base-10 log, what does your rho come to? -0.001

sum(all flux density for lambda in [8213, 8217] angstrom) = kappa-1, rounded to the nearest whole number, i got 89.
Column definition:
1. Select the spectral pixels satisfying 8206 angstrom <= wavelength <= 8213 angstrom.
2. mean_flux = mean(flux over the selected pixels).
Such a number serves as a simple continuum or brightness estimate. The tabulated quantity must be 42.7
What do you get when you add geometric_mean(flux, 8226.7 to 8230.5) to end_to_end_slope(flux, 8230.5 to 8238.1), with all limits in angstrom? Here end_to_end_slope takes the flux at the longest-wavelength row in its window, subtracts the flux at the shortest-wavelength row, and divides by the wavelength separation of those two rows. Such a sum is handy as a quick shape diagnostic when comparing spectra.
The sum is 47.0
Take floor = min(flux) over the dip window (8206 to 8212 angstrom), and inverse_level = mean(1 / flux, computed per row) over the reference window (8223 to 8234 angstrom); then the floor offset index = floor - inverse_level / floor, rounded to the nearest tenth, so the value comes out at 40.9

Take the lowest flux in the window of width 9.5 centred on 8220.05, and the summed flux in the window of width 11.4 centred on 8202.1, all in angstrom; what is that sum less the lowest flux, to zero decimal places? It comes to 223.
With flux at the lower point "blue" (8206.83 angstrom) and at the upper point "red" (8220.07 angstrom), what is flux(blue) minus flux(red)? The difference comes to 0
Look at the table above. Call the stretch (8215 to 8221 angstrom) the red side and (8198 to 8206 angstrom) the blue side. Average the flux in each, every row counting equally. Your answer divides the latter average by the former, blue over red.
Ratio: 0.989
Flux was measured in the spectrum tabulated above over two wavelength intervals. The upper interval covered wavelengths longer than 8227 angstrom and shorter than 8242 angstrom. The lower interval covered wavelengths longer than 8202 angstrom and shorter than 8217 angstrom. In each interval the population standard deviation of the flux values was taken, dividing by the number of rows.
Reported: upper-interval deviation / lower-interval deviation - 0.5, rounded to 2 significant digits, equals 1.4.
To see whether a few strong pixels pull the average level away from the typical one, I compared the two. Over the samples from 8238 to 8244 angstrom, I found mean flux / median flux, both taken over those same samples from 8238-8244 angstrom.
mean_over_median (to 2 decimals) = 0.99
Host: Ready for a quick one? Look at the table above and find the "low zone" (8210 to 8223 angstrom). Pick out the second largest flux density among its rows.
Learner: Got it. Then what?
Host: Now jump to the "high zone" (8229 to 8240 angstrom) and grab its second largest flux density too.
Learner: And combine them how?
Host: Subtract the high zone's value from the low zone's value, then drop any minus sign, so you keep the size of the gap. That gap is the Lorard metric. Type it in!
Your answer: 0.19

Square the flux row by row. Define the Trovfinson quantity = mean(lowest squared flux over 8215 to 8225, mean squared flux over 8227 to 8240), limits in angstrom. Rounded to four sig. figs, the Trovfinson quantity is 1906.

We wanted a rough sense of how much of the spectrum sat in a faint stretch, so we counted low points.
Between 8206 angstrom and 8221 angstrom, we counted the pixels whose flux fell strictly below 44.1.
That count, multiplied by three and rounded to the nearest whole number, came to 12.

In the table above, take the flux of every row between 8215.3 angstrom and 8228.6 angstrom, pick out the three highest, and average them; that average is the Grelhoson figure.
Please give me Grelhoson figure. 46.4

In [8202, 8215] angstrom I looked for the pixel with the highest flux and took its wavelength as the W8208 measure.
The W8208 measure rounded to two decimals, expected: 8204.94 angstrom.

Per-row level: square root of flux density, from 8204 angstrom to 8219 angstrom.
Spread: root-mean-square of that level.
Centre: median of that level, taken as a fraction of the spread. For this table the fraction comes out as 1.002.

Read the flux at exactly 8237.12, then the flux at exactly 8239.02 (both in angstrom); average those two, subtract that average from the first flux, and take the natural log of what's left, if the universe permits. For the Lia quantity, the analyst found 0.42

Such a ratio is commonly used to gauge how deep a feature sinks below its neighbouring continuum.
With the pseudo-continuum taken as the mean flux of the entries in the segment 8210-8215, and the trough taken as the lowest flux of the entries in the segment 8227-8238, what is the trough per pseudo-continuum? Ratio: 0.93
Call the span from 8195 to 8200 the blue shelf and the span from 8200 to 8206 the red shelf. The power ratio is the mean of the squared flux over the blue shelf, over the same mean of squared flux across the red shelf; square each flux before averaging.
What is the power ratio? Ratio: 0.92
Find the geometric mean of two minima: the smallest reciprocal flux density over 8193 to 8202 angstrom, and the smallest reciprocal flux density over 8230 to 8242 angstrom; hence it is 0.0215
